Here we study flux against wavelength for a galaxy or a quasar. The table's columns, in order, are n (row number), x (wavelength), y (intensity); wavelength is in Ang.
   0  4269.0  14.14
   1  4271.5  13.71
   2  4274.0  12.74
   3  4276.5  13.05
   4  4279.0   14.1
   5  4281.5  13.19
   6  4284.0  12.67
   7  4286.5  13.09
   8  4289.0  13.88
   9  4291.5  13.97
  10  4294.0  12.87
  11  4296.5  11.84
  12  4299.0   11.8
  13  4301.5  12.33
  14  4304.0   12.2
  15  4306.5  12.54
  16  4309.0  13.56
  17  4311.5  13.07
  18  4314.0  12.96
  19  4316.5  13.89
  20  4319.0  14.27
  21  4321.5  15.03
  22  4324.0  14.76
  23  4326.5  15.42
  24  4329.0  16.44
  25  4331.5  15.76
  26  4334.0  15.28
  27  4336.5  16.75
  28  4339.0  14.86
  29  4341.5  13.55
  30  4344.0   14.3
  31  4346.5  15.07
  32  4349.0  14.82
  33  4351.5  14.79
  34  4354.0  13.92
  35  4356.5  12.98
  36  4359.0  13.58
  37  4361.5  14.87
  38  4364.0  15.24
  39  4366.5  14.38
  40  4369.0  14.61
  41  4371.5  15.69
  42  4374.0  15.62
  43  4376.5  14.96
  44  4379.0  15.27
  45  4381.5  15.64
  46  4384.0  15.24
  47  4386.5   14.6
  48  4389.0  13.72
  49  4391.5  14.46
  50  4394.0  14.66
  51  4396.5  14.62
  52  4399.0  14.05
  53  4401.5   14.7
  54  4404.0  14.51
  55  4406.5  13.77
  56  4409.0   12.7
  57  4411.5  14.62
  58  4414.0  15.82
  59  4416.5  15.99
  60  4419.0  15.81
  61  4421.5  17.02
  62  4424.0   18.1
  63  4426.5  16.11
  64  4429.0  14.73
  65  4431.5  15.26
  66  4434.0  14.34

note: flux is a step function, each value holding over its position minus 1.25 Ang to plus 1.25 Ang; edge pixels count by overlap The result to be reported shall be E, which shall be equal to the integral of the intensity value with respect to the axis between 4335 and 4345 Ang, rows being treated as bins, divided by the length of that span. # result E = 14.9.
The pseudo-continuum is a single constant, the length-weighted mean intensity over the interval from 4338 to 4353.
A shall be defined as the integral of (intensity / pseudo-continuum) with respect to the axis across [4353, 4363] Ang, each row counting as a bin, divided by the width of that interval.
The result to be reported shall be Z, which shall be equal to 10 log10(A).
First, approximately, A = 0.95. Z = -0.2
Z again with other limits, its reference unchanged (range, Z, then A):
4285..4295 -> -0.3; 0.92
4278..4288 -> -0.4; 0.91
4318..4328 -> 0.1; 1.03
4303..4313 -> -0.5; 0.88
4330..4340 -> 0.3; 1.08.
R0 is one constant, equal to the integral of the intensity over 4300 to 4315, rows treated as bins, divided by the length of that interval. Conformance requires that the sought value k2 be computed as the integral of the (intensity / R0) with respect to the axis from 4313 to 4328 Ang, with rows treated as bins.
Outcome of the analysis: 17.0 Ang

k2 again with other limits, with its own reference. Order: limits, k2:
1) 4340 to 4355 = 17.0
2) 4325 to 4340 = 18.5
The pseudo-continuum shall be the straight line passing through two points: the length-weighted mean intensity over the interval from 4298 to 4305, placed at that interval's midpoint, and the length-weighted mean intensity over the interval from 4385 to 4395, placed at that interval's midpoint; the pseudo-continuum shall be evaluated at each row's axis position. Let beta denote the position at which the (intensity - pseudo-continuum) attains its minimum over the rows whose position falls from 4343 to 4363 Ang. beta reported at 4356.5 Ang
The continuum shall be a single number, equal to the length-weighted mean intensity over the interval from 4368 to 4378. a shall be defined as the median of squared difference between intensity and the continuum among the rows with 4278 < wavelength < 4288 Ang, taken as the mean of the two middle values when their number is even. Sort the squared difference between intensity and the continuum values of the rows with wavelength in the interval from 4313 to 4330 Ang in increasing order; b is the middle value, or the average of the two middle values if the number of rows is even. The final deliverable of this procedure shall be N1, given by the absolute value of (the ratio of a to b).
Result 5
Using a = 4.4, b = 1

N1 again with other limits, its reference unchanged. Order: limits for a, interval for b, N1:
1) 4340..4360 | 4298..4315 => 0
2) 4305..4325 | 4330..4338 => 8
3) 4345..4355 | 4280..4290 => 0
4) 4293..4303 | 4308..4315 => 2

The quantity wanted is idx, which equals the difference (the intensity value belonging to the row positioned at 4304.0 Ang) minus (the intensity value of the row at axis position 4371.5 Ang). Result -3.5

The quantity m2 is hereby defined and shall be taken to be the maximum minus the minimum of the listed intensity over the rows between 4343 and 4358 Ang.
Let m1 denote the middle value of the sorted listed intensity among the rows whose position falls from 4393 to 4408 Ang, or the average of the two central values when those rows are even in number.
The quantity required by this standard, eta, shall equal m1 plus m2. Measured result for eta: 16.7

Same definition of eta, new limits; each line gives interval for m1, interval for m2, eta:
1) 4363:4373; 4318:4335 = 17.1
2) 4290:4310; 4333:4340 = 14.3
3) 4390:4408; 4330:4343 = 17.7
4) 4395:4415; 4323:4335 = 16.2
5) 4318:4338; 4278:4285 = 16.8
